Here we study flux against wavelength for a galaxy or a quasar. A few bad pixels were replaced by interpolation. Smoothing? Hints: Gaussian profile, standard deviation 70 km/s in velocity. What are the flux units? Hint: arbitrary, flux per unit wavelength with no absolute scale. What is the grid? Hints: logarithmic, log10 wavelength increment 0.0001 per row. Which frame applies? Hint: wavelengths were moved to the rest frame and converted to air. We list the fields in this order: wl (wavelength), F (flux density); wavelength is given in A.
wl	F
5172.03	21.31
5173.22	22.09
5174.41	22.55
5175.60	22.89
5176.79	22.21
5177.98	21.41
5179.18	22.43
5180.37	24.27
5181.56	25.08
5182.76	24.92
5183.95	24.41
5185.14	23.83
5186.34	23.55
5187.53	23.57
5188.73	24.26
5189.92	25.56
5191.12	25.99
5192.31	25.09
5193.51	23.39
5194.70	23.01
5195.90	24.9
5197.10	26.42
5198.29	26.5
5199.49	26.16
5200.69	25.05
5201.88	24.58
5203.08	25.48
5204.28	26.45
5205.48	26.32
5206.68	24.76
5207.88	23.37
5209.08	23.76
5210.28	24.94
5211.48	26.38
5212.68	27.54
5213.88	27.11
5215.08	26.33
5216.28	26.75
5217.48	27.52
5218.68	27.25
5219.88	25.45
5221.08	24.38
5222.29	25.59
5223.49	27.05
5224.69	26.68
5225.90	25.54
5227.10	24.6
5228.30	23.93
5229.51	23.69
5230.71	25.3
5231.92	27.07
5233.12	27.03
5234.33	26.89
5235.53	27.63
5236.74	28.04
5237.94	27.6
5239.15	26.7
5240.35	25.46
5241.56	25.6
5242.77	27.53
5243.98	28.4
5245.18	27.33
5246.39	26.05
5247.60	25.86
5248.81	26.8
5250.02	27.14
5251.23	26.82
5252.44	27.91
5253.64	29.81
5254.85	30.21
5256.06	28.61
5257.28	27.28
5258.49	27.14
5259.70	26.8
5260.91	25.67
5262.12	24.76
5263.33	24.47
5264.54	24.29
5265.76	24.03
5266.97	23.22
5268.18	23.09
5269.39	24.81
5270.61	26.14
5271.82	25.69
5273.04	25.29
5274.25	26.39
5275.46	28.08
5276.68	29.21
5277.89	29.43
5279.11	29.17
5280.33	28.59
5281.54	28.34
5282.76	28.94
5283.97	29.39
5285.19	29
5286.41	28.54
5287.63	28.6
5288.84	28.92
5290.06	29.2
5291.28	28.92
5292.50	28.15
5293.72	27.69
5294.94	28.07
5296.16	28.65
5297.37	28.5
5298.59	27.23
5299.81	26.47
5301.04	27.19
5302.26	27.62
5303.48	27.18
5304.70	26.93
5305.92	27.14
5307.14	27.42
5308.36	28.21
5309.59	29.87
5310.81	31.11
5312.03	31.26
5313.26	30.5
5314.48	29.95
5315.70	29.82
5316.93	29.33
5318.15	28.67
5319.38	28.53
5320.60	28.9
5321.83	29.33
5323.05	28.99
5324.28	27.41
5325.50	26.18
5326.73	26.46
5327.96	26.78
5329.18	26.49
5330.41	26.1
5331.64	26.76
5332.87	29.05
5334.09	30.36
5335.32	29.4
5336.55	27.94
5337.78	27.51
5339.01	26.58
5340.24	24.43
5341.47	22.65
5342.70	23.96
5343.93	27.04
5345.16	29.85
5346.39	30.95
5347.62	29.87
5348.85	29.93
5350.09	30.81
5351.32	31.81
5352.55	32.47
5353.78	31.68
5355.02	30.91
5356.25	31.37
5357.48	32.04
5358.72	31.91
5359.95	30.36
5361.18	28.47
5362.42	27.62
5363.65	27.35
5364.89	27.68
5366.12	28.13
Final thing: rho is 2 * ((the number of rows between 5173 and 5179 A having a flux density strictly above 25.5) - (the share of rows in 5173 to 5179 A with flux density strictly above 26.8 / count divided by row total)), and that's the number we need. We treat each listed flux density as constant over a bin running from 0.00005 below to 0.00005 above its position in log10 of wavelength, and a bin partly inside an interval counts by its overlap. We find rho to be 0.0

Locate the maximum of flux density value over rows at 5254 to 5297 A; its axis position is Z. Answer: 5254.85 A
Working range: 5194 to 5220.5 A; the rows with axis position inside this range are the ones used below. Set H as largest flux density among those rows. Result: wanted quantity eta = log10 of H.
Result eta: 1.44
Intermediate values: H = 27.54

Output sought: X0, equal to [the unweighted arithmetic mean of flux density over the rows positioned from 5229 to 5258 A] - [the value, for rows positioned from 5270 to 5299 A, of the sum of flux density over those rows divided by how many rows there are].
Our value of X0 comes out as -1.1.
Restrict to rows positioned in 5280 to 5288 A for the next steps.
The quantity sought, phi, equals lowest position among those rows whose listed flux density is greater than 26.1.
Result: 5280.33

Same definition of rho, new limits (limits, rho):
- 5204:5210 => 4.0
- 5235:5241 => 6.8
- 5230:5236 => 6.4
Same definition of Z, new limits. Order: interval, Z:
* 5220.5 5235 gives 5231.92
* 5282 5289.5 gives 5283.97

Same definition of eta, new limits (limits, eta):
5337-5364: 1.51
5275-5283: 1.47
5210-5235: 1.44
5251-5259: 1.48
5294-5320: 1.49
